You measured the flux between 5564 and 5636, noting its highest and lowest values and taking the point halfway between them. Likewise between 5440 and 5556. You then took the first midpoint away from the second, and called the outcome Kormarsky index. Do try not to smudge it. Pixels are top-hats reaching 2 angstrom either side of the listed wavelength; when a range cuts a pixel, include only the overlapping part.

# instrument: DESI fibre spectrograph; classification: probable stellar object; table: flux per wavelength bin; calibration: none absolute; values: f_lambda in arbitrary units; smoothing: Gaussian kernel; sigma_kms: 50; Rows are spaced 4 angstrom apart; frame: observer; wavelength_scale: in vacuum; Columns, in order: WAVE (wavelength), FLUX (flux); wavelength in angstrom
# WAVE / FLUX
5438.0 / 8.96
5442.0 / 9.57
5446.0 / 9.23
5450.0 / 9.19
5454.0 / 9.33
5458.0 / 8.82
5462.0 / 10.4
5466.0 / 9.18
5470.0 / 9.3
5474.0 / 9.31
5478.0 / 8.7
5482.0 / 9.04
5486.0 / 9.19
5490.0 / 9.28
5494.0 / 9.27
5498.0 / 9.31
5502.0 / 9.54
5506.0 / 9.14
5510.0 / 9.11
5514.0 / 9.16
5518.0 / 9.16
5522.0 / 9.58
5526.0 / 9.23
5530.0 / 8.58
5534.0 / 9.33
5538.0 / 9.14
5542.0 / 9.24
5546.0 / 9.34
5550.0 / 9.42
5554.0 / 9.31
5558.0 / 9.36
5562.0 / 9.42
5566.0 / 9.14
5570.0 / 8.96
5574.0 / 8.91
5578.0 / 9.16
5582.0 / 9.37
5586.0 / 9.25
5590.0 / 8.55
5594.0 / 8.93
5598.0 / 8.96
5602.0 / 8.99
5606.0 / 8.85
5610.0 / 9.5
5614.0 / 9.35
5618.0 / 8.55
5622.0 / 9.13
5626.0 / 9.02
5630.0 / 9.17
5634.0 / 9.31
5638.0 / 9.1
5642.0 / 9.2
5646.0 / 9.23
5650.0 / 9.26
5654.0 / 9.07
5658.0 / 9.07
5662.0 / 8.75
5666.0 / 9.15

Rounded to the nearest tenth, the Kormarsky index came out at 0.5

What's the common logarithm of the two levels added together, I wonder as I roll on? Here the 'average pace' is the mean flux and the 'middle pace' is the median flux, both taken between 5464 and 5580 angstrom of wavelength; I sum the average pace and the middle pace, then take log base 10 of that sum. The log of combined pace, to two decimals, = 1.27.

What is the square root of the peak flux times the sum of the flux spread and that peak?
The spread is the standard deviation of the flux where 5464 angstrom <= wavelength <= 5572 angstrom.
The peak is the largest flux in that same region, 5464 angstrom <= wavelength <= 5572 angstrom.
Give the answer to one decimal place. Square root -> 9.7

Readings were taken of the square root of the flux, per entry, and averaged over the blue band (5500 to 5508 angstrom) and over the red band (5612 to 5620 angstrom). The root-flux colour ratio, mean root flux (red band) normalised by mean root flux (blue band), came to 0.98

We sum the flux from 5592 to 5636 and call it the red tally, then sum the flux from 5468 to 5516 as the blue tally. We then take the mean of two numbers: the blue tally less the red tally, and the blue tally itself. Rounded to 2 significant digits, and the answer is 60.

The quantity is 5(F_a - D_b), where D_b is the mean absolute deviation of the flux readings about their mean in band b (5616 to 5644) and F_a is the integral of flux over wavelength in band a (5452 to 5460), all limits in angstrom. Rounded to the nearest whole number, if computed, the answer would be 362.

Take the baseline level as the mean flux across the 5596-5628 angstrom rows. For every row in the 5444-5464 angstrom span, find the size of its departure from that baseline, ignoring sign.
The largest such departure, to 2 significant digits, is 1.4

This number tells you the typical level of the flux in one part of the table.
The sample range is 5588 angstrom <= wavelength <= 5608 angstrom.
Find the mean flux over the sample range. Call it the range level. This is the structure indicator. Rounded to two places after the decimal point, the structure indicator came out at 8.86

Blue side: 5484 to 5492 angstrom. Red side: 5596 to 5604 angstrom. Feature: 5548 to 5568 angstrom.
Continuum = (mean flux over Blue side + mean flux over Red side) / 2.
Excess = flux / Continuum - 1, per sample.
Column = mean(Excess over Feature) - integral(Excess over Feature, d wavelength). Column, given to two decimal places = -0.47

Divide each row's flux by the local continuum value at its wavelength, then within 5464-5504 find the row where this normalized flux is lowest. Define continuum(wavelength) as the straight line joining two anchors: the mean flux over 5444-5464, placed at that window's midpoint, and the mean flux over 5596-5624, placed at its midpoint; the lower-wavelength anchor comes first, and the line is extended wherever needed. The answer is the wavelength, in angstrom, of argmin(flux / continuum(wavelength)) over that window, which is 5478.0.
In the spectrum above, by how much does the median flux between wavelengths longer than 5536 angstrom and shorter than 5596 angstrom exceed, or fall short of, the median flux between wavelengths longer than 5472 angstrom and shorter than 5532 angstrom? 0.05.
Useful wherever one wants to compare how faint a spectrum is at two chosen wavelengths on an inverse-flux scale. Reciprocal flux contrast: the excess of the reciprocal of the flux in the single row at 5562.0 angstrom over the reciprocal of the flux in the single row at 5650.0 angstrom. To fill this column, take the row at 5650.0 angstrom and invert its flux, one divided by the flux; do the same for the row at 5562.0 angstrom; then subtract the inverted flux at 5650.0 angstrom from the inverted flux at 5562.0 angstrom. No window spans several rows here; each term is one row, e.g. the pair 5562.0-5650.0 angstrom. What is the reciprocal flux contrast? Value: -0.0018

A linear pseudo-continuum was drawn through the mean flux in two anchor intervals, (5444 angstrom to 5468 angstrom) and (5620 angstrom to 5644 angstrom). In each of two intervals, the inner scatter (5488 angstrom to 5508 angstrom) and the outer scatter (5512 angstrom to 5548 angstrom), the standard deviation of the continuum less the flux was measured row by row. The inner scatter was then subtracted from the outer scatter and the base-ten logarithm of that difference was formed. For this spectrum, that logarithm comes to -0.9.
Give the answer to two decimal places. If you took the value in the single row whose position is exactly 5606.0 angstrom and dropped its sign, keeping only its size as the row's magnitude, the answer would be 8.85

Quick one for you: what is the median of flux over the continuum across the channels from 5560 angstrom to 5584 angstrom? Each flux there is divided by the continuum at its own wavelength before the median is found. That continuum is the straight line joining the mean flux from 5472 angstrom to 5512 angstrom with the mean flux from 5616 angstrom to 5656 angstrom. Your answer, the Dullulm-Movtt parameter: 1.00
